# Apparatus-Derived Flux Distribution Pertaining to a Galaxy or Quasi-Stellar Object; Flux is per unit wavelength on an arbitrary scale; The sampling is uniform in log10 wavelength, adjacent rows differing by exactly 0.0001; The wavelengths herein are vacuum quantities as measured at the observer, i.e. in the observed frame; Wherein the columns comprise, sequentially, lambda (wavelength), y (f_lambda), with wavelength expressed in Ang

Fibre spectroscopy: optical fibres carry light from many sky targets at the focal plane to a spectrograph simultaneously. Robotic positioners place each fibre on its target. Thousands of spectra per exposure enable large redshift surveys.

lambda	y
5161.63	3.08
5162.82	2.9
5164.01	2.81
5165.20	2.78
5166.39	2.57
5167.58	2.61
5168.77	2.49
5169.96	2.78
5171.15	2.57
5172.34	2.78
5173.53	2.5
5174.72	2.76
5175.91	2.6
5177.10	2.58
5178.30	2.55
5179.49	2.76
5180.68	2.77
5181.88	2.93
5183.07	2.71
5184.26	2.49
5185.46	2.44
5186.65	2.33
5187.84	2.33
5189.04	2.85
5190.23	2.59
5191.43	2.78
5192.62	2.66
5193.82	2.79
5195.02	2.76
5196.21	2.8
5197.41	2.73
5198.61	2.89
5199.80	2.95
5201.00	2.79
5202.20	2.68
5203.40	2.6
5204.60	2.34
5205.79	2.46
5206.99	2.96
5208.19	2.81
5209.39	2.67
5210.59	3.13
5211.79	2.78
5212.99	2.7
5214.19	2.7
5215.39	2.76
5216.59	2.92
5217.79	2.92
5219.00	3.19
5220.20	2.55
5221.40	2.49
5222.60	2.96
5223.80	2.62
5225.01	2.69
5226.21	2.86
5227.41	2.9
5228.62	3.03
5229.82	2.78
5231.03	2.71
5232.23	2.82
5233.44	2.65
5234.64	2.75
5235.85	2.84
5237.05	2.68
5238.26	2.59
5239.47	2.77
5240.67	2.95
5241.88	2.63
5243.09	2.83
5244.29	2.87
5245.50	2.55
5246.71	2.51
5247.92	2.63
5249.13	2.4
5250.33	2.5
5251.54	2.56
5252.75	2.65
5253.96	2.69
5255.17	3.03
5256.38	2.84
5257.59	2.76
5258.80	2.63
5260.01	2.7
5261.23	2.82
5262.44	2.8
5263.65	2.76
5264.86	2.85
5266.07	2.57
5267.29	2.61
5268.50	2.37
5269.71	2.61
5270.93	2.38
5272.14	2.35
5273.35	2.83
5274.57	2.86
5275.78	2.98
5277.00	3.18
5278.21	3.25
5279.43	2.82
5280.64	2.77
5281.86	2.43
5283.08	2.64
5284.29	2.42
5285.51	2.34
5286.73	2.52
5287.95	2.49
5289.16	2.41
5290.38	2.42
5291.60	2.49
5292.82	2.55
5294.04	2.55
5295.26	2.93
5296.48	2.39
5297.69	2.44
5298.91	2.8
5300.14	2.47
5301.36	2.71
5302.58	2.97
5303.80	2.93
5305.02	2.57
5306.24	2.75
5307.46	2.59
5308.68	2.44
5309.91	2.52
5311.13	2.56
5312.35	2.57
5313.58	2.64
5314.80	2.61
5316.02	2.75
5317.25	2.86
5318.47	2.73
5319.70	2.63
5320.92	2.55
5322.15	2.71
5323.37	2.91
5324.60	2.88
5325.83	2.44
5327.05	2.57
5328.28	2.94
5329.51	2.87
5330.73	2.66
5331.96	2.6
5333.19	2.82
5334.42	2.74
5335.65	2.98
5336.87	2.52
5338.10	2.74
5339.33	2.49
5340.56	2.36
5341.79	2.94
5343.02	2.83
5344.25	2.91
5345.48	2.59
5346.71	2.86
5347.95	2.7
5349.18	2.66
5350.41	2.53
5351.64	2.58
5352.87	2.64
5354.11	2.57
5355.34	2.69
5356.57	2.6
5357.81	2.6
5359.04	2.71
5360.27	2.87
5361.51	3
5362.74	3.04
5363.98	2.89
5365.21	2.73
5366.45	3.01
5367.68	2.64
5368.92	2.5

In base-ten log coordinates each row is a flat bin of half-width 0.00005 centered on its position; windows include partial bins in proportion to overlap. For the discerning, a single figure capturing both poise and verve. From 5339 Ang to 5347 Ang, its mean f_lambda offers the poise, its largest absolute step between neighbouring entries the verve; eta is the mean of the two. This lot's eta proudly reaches 1.65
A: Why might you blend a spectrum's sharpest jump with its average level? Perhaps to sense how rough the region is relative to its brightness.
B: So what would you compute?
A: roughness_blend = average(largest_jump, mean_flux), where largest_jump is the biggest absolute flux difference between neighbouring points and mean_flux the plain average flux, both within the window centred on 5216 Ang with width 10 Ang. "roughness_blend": 1.73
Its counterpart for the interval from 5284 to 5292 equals 1.31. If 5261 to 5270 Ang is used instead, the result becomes 1.48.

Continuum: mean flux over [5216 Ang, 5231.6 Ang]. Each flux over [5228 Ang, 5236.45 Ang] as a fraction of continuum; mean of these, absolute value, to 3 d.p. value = 0.993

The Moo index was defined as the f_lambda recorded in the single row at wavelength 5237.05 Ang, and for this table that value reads 2.68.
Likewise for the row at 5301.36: 2.71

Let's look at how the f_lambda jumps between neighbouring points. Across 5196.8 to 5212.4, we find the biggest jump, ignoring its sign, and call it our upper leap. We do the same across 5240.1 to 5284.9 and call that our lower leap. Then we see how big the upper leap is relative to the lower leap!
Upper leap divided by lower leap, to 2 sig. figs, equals 1.0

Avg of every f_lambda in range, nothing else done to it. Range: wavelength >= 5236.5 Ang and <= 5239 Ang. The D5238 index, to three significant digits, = 2.63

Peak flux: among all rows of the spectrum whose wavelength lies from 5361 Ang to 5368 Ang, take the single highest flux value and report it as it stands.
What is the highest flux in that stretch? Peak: 3.04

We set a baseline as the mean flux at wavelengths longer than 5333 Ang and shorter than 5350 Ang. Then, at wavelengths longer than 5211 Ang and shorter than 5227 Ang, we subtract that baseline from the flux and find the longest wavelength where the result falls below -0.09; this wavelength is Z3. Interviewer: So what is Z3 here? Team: 5223.80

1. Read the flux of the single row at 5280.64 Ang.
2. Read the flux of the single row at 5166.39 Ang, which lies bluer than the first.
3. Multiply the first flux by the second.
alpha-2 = 7.1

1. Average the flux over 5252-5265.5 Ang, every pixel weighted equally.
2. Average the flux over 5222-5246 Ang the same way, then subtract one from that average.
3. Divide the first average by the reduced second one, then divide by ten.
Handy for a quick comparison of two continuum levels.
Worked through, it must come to 0.156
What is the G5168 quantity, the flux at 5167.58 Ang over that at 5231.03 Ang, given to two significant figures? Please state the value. 0.96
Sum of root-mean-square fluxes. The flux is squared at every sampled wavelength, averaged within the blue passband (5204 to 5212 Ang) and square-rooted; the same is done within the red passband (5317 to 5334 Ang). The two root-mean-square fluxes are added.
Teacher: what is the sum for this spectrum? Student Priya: 5.48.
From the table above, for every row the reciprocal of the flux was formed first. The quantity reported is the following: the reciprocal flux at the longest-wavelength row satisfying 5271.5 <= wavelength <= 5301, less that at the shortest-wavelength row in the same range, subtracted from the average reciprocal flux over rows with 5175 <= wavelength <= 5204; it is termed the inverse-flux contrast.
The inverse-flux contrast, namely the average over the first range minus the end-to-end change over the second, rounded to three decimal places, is 0.395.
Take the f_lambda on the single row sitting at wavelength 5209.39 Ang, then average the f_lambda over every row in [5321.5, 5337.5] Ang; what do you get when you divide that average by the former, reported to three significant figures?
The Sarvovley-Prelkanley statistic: 1.03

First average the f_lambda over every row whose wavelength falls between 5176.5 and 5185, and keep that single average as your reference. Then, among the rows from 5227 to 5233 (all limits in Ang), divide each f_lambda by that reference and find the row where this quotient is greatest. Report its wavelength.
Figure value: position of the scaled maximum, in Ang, 5228.62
